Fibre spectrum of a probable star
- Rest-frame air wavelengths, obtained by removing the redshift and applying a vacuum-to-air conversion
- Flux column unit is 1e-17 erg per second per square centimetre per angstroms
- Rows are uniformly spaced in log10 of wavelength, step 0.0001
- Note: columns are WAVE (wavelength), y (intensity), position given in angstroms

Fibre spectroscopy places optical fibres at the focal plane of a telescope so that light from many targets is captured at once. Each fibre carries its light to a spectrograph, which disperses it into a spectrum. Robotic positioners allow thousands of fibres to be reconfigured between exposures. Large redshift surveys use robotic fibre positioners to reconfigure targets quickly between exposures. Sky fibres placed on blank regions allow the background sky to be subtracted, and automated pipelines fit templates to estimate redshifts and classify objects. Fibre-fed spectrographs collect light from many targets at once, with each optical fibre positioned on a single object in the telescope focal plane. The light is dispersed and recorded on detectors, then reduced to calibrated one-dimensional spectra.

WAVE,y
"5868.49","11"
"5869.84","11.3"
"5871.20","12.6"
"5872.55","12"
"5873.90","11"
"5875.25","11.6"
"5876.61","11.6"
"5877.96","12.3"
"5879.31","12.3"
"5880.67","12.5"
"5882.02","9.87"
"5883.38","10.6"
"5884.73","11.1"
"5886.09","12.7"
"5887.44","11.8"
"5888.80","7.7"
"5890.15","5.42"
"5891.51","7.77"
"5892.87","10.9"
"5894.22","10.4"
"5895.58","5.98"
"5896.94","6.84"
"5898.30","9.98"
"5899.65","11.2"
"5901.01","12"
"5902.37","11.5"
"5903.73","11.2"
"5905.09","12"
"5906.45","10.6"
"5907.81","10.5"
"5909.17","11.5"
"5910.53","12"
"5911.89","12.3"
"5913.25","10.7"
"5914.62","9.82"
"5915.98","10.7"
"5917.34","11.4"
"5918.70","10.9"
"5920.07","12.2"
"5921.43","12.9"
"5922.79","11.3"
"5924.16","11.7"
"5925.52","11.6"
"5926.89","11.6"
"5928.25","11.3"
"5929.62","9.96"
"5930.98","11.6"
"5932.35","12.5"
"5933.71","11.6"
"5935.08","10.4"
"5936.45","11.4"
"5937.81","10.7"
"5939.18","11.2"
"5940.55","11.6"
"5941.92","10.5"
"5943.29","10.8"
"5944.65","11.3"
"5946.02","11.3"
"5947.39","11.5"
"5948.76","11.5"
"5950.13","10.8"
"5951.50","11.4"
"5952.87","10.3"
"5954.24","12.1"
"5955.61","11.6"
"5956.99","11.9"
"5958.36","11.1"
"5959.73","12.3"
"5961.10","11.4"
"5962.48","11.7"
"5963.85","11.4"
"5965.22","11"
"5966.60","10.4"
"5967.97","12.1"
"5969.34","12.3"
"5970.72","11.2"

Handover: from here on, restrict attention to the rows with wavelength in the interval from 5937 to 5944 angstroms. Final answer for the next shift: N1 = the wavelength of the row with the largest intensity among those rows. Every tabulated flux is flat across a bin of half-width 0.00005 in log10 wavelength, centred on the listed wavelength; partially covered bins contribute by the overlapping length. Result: 5940.55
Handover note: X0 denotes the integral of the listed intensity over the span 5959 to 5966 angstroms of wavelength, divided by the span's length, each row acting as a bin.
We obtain 11.5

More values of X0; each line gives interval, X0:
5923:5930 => 11.3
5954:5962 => 11.7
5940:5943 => 11.0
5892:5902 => 9.6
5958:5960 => 11.7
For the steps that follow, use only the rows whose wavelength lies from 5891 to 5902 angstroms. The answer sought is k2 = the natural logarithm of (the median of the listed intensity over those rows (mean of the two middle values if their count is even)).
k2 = 2.32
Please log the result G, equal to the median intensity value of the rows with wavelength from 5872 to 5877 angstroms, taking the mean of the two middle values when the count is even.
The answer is 11.6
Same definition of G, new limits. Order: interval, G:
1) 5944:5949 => 11.4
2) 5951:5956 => 11.5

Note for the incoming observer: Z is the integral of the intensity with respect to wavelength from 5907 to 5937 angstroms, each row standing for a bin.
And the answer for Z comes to 341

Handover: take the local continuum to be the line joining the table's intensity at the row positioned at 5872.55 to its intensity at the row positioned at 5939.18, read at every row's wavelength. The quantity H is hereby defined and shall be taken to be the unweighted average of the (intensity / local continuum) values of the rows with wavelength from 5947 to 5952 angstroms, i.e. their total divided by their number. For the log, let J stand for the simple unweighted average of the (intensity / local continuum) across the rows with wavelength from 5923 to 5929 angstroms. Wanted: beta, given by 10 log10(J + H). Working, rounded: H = 1.02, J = 1.02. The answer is 3.09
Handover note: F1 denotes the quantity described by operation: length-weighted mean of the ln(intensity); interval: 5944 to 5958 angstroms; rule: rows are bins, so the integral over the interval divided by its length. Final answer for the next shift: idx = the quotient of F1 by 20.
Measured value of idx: 0.121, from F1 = 2.43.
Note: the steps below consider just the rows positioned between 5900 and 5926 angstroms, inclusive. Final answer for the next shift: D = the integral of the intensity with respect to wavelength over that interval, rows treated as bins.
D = 297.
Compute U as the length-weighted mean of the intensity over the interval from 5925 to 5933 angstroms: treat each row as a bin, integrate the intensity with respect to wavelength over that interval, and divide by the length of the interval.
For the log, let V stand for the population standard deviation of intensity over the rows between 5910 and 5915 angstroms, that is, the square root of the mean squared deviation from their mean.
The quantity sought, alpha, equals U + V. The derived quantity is 12.4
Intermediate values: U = 11.4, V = 1.00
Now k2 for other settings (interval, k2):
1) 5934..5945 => 2.40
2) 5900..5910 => 2.44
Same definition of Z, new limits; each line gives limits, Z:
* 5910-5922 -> 137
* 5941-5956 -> 168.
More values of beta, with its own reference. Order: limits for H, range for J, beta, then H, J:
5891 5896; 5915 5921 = 2.39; 0.75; 0.99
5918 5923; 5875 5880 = 3.09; 1.04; 1.00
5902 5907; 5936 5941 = 2.96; 0.97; 1.00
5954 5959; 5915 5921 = 3.11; 1.06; 0.99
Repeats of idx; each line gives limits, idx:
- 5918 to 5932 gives 0.122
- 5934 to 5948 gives 0.120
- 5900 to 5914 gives 0.122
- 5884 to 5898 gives 0.108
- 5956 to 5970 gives 0.122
